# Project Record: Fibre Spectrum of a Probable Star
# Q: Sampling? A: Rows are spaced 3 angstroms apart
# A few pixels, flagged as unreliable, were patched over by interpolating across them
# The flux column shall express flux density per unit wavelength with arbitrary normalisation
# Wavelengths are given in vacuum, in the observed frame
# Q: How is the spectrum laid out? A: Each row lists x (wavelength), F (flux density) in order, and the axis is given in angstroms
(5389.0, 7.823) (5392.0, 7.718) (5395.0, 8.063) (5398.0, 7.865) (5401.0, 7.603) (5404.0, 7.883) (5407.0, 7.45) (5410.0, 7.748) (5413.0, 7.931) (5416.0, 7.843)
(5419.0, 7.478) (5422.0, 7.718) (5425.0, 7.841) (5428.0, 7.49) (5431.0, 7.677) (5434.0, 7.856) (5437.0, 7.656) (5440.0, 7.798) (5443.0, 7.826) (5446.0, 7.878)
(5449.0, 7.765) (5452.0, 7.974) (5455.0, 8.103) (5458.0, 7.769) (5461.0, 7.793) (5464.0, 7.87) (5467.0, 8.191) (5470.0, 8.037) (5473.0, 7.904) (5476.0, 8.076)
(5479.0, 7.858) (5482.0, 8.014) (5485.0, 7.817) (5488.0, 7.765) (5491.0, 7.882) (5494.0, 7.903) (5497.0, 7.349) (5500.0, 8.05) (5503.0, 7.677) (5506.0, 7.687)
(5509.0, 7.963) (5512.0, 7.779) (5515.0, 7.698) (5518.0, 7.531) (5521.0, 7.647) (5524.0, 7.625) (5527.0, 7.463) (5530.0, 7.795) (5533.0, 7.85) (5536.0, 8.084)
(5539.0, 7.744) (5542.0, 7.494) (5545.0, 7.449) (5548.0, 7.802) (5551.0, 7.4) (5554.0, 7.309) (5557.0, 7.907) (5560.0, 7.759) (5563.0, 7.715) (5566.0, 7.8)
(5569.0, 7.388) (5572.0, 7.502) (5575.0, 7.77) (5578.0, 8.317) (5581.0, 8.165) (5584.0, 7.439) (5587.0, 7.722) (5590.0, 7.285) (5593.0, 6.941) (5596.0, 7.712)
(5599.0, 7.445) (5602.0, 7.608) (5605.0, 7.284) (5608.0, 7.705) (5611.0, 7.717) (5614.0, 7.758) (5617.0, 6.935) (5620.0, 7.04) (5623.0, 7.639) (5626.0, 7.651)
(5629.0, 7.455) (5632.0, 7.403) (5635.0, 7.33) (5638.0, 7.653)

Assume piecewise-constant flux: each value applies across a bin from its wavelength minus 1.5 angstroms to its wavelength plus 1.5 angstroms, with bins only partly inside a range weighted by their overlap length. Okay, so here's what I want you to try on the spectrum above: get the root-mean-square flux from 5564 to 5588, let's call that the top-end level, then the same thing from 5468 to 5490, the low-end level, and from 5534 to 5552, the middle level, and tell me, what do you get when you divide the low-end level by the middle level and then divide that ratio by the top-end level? 0.133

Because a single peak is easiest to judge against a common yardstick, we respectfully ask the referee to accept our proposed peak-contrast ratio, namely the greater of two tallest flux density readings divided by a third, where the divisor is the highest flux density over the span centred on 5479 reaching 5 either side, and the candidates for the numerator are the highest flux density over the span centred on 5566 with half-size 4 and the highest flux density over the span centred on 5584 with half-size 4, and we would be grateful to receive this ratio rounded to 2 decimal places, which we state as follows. 1.01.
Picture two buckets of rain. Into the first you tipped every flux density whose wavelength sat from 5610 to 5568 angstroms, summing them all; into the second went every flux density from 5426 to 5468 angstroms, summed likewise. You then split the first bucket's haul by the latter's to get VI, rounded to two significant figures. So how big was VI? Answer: 0.97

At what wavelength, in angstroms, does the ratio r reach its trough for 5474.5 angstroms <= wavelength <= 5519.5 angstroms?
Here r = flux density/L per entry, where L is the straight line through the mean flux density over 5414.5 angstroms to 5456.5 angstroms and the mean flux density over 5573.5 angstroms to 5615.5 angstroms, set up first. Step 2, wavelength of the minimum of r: 5497.0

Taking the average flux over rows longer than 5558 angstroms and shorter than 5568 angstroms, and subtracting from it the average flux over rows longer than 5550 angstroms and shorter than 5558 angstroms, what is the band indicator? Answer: 0.22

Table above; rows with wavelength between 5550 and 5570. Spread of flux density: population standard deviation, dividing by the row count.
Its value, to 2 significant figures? 0.22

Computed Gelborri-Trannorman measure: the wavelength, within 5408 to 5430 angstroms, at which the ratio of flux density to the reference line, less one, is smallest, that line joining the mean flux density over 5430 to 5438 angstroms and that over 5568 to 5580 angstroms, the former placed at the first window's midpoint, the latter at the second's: 5419.0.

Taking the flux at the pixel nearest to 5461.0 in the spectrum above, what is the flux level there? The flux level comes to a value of 7.793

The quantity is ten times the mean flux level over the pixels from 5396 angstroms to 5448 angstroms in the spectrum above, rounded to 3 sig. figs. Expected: 77.4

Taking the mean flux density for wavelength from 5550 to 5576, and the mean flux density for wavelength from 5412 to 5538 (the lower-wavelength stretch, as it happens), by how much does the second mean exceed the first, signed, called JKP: 0.19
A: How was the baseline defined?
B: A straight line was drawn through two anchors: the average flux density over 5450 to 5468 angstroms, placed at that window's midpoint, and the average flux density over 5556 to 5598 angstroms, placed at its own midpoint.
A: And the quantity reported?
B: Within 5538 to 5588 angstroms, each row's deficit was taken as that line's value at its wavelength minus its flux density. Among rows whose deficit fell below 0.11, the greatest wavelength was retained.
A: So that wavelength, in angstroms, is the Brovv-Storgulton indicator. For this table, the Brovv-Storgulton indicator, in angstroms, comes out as 5587.0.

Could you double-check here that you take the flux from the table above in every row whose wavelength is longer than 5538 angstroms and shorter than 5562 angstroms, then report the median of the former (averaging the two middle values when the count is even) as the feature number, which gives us 7.62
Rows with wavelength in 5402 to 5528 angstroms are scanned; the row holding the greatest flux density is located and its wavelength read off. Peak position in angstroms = 5467.0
